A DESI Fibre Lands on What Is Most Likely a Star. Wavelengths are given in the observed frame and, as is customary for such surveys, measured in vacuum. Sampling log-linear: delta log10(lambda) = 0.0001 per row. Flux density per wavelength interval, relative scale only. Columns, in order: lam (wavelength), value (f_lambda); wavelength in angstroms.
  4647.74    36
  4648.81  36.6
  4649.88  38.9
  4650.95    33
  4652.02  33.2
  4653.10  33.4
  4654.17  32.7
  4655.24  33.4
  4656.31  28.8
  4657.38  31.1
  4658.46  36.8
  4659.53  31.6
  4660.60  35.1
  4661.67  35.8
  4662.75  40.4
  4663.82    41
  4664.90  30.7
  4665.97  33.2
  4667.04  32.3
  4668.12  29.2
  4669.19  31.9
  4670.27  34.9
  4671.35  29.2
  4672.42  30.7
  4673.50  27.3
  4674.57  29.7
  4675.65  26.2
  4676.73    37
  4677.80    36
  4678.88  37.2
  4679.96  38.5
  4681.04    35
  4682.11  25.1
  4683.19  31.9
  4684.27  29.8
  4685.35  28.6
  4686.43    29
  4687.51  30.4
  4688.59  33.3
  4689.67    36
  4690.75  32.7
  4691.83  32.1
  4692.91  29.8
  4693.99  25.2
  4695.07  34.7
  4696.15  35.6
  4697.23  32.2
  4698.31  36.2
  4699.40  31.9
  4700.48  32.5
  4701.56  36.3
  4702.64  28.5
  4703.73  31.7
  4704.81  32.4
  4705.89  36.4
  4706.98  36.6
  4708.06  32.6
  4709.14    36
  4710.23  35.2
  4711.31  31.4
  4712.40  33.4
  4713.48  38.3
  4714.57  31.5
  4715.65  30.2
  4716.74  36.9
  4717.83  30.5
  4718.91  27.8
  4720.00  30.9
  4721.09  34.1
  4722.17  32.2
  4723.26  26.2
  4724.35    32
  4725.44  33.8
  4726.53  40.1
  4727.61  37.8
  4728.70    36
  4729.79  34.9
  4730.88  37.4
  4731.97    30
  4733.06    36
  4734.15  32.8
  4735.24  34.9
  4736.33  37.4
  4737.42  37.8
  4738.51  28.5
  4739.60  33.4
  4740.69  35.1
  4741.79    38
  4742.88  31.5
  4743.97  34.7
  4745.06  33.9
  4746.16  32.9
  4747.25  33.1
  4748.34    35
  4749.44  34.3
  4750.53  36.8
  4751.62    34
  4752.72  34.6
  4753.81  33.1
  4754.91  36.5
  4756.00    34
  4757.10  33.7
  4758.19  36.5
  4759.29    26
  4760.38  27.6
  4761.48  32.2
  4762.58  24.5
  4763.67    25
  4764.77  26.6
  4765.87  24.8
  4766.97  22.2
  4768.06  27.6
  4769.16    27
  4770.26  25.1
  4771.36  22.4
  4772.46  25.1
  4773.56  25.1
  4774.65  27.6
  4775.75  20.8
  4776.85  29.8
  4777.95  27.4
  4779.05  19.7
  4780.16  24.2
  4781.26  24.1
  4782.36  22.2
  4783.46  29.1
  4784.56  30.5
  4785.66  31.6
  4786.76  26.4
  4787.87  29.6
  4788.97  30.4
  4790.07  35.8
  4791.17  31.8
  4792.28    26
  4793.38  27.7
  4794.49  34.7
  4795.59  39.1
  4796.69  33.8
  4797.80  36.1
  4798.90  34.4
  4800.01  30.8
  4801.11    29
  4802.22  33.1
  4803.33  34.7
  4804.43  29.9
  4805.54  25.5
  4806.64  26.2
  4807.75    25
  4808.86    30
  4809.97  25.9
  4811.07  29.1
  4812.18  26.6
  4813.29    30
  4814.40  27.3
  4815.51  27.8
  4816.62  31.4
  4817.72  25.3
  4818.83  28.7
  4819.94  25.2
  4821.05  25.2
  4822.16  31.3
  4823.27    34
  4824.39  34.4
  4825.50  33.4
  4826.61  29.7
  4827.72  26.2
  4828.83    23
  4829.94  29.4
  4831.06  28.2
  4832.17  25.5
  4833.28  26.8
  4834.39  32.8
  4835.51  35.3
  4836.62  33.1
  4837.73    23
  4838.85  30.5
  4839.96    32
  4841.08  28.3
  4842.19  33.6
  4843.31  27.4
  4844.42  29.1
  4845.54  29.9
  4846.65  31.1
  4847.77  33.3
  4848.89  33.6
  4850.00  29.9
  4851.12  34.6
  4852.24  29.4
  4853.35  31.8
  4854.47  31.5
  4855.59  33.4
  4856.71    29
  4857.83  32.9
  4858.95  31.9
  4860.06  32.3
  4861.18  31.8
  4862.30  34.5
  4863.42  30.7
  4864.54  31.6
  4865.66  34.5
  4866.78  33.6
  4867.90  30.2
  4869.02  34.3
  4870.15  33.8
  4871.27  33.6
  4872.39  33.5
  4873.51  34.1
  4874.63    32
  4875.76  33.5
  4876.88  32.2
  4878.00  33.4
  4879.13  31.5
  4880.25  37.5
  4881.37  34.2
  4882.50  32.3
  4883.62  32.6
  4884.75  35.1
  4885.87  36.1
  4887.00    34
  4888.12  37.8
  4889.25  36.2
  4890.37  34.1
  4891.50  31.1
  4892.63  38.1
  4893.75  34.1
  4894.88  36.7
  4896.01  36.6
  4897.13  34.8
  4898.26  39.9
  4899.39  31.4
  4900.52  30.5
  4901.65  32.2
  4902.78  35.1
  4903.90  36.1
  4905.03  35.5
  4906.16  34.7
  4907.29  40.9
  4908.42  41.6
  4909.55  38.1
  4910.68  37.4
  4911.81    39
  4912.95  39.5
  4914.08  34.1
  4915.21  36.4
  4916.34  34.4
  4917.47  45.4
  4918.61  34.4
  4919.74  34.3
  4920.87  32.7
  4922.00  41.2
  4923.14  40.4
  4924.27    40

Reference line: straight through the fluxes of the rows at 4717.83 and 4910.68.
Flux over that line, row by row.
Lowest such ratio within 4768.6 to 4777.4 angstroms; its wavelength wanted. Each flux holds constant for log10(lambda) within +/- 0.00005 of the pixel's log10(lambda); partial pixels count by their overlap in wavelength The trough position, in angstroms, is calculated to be 4775.75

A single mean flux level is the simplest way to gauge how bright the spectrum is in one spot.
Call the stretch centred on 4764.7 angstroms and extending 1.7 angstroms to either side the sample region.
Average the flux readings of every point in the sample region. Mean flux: 25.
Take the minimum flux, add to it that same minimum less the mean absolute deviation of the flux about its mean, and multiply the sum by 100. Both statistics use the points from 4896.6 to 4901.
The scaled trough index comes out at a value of 5780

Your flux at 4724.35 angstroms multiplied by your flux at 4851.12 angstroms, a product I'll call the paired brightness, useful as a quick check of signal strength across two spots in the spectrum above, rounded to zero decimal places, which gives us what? 1107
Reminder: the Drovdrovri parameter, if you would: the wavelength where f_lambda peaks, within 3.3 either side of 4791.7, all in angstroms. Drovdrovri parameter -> 4790.07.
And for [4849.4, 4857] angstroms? 4851.12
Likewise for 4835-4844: 4835.51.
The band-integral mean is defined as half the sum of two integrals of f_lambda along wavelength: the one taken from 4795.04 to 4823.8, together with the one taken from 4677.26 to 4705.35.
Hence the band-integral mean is 884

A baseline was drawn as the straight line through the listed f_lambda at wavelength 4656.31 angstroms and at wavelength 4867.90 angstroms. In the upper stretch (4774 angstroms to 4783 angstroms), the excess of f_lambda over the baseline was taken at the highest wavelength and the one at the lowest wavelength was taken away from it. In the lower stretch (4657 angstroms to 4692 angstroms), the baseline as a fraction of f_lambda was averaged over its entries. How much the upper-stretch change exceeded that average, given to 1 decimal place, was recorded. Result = -6.3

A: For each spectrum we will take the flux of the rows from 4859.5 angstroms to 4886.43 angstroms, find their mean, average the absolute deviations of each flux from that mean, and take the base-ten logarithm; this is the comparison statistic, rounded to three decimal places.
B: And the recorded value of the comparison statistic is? 0.116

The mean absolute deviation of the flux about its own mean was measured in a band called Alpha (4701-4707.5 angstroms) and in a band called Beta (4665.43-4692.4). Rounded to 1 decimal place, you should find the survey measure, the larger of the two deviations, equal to 2.8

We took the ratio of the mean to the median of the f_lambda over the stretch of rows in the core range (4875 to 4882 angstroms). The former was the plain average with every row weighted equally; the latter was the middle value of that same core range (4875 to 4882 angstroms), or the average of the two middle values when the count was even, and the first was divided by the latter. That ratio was 1.01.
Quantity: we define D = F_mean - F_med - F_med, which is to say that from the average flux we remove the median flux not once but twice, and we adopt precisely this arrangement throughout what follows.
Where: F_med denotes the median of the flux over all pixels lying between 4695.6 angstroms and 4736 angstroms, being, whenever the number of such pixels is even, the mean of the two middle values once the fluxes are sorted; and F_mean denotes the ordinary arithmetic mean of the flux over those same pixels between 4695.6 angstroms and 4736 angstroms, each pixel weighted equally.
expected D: -33.2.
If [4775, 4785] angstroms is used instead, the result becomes -23.1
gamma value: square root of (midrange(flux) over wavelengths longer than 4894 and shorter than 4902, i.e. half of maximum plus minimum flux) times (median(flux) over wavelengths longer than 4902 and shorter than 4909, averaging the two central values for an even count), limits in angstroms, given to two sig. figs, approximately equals 35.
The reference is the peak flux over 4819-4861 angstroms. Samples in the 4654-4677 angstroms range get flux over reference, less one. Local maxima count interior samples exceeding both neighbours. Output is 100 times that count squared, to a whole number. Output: 4900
